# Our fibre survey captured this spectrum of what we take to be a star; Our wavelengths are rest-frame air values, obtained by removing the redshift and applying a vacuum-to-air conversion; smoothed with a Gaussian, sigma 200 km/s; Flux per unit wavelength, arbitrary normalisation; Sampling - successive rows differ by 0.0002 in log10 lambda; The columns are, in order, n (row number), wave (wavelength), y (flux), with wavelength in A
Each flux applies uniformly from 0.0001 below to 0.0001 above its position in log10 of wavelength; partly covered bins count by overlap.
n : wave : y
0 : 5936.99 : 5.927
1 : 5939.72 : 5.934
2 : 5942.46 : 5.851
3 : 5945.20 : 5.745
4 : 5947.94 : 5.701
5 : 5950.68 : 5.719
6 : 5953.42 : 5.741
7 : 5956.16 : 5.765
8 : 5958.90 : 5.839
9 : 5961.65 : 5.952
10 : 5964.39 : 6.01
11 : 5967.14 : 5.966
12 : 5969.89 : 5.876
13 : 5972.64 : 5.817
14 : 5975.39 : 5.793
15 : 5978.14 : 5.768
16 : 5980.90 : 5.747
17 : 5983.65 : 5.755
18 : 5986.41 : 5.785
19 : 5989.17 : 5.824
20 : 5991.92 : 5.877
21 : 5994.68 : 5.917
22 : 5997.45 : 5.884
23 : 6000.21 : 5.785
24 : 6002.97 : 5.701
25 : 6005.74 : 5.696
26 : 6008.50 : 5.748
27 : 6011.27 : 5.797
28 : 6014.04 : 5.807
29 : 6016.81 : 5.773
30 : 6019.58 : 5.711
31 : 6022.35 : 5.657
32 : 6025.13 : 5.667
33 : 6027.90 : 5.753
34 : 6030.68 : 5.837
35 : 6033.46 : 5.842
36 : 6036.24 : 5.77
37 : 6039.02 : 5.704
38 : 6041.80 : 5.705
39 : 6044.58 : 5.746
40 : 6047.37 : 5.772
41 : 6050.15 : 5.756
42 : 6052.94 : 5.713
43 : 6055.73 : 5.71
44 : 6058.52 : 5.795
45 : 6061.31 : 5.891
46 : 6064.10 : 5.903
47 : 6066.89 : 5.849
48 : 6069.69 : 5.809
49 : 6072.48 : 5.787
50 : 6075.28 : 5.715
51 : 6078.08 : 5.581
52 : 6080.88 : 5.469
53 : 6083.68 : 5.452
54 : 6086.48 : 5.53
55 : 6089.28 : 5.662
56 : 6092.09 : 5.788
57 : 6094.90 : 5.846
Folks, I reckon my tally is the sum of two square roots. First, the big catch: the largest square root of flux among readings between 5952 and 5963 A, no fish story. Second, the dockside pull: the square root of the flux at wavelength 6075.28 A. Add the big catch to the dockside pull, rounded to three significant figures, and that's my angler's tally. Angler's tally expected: 4.83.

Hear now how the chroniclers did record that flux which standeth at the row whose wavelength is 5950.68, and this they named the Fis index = 5.719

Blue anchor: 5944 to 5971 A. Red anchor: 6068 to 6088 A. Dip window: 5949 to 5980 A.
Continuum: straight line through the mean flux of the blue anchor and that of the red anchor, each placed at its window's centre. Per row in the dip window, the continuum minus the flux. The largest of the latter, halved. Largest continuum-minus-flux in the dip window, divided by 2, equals 0.062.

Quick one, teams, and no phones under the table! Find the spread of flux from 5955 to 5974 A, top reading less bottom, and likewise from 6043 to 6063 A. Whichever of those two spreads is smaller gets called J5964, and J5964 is 0.18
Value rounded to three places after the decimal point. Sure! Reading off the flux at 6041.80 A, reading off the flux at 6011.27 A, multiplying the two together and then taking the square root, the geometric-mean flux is 5.751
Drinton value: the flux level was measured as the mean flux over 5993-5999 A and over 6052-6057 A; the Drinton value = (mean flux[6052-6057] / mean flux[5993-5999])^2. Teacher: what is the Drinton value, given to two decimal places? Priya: 0.94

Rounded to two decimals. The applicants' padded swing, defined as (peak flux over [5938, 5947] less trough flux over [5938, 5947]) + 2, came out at 2.19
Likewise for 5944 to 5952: 2.04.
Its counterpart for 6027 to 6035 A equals 2.09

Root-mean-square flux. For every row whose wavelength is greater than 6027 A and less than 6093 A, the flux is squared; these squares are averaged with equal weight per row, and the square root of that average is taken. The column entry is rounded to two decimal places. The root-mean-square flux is 5.73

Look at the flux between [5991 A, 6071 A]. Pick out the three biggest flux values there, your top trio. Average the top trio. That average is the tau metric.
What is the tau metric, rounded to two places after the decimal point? 5.90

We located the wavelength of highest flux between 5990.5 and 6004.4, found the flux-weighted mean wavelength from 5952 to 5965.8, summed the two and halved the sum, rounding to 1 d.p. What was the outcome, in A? 5976.8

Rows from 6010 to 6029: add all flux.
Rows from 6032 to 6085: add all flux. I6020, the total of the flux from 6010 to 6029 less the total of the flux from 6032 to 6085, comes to -69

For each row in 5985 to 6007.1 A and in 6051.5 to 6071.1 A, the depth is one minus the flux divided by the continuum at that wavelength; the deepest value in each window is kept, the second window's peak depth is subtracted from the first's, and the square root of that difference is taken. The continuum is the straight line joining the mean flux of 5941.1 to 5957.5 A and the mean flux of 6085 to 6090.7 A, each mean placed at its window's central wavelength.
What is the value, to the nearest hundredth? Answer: 0.11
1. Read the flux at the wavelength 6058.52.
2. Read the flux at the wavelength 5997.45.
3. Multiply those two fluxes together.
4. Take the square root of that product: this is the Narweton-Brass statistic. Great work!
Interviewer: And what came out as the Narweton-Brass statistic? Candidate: 5.839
